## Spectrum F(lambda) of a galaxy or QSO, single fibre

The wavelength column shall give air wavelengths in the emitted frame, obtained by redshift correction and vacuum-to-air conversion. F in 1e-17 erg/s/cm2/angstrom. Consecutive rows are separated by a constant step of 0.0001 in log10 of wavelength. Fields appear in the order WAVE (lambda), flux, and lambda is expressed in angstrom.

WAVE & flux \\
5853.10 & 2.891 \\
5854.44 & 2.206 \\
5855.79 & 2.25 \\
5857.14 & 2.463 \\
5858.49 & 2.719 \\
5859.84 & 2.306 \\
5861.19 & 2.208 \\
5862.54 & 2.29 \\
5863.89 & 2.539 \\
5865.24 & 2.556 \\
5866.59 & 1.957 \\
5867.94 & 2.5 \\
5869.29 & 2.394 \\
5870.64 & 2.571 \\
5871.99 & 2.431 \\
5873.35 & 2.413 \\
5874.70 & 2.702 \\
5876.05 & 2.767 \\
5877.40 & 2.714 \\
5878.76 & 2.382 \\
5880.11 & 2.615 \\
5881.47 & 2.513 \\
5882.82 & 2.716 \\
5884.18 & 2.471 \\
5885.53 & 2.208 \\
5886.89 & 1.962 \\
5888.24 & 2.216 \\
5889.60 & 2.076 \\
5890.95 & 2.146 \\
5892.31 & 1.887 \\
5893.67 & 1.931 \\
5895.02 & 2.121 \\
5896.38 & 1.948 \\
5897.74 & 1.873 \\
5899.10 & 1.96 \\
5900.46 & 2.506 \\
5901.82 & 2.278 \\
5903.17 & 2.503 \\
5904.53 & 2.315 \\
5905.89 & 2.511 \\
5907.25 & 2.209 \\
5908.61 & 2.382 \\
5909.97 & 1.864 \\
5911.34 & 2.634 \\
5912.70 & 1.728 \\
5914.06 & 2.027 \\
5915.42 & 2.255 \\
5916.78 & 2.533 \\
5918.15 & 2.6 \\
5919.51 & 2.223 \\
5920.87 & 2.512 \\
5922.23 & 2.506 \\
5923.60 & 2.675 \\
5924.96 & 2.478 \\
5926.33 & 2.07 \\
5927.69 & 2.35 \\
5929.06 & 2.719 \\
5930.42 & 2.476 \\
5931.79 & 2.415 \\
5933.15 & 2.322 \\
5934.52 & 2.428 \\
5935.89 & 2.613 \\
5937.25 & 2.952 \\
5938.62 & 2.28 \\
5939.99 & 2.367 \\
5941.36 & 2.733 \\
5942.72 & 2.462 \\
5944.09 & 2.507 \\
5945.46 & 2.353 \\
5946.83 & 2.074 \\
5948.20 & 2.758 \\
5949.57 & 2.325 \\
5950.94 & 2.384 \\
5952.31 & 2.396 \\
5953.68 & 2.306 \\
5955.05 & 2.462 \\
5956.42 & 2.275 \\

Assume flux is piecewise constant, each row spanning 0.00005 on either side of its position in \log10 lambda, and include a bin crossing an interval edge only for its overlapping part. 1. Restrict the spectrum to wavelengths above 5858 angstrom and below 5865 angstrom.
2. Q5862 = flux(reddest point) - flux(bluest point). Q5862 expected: -0.18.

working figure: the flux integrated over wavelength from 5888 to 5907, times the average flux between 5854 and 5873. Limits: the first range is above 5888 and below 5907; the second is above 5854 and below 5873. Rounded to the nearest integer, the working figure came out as 98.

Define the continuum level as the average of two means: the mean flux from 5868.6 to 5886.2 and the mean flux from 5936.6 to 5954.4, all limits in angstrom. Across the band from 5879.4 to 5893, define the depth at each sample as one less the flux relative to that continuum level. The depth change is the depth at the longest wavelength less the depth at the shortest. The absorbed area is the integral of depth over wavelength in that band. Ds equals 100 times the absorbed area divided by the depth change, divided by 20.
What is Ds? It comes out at 20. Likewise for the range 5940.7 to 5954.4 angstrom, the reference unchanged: 10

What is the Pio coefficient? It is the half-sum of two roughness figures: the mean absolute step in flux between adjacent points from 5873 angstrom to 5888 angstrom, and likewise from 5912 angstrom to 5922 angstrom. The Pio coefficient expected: 0.230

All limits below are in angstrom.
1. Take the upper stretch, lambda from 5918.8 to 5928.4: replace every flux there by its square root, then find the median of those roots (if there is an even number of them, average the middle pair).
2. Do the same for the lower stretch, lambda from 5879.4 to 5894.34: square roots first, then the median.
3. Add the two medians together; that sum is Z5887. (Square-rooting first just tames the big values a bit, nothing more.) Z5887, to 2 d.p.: 3.06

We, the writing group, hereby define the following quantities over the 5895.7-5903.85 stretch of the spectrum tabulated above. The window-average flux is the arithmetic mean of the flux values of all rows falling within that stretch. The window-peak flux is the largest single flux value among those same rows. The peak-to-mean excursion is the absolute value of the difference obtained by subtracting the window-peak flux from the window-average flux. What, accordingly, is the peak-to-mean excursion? 0.328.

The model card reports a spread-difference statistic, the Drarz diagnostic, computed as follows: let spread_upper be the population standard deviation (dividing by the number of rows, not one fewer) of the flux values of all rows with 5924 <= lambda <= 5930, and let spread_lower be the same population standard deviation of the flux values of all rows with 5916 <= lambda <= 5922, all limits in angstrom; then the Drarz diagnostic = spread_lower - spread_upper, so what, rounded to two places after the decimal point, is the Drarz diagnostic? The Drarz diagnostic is -0.09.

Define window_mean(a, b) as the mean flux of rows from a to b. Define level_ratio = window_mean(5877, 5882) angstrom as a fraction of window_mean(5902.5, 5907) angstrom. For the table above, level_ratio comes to 1.05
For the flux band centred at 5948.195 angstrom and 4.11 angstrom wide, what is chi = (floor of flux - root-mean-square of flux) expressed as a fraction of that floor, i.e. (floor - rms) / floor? -0.158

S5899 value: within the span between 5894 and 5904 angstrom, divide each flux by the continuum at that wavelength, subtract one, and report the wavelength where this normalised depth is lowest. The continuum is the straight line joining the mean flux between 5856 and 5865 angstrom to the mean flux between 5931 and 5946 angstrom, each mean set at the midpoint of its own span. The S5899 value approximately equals 5897.74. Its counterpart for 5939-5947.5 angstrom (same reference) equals 5946.83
